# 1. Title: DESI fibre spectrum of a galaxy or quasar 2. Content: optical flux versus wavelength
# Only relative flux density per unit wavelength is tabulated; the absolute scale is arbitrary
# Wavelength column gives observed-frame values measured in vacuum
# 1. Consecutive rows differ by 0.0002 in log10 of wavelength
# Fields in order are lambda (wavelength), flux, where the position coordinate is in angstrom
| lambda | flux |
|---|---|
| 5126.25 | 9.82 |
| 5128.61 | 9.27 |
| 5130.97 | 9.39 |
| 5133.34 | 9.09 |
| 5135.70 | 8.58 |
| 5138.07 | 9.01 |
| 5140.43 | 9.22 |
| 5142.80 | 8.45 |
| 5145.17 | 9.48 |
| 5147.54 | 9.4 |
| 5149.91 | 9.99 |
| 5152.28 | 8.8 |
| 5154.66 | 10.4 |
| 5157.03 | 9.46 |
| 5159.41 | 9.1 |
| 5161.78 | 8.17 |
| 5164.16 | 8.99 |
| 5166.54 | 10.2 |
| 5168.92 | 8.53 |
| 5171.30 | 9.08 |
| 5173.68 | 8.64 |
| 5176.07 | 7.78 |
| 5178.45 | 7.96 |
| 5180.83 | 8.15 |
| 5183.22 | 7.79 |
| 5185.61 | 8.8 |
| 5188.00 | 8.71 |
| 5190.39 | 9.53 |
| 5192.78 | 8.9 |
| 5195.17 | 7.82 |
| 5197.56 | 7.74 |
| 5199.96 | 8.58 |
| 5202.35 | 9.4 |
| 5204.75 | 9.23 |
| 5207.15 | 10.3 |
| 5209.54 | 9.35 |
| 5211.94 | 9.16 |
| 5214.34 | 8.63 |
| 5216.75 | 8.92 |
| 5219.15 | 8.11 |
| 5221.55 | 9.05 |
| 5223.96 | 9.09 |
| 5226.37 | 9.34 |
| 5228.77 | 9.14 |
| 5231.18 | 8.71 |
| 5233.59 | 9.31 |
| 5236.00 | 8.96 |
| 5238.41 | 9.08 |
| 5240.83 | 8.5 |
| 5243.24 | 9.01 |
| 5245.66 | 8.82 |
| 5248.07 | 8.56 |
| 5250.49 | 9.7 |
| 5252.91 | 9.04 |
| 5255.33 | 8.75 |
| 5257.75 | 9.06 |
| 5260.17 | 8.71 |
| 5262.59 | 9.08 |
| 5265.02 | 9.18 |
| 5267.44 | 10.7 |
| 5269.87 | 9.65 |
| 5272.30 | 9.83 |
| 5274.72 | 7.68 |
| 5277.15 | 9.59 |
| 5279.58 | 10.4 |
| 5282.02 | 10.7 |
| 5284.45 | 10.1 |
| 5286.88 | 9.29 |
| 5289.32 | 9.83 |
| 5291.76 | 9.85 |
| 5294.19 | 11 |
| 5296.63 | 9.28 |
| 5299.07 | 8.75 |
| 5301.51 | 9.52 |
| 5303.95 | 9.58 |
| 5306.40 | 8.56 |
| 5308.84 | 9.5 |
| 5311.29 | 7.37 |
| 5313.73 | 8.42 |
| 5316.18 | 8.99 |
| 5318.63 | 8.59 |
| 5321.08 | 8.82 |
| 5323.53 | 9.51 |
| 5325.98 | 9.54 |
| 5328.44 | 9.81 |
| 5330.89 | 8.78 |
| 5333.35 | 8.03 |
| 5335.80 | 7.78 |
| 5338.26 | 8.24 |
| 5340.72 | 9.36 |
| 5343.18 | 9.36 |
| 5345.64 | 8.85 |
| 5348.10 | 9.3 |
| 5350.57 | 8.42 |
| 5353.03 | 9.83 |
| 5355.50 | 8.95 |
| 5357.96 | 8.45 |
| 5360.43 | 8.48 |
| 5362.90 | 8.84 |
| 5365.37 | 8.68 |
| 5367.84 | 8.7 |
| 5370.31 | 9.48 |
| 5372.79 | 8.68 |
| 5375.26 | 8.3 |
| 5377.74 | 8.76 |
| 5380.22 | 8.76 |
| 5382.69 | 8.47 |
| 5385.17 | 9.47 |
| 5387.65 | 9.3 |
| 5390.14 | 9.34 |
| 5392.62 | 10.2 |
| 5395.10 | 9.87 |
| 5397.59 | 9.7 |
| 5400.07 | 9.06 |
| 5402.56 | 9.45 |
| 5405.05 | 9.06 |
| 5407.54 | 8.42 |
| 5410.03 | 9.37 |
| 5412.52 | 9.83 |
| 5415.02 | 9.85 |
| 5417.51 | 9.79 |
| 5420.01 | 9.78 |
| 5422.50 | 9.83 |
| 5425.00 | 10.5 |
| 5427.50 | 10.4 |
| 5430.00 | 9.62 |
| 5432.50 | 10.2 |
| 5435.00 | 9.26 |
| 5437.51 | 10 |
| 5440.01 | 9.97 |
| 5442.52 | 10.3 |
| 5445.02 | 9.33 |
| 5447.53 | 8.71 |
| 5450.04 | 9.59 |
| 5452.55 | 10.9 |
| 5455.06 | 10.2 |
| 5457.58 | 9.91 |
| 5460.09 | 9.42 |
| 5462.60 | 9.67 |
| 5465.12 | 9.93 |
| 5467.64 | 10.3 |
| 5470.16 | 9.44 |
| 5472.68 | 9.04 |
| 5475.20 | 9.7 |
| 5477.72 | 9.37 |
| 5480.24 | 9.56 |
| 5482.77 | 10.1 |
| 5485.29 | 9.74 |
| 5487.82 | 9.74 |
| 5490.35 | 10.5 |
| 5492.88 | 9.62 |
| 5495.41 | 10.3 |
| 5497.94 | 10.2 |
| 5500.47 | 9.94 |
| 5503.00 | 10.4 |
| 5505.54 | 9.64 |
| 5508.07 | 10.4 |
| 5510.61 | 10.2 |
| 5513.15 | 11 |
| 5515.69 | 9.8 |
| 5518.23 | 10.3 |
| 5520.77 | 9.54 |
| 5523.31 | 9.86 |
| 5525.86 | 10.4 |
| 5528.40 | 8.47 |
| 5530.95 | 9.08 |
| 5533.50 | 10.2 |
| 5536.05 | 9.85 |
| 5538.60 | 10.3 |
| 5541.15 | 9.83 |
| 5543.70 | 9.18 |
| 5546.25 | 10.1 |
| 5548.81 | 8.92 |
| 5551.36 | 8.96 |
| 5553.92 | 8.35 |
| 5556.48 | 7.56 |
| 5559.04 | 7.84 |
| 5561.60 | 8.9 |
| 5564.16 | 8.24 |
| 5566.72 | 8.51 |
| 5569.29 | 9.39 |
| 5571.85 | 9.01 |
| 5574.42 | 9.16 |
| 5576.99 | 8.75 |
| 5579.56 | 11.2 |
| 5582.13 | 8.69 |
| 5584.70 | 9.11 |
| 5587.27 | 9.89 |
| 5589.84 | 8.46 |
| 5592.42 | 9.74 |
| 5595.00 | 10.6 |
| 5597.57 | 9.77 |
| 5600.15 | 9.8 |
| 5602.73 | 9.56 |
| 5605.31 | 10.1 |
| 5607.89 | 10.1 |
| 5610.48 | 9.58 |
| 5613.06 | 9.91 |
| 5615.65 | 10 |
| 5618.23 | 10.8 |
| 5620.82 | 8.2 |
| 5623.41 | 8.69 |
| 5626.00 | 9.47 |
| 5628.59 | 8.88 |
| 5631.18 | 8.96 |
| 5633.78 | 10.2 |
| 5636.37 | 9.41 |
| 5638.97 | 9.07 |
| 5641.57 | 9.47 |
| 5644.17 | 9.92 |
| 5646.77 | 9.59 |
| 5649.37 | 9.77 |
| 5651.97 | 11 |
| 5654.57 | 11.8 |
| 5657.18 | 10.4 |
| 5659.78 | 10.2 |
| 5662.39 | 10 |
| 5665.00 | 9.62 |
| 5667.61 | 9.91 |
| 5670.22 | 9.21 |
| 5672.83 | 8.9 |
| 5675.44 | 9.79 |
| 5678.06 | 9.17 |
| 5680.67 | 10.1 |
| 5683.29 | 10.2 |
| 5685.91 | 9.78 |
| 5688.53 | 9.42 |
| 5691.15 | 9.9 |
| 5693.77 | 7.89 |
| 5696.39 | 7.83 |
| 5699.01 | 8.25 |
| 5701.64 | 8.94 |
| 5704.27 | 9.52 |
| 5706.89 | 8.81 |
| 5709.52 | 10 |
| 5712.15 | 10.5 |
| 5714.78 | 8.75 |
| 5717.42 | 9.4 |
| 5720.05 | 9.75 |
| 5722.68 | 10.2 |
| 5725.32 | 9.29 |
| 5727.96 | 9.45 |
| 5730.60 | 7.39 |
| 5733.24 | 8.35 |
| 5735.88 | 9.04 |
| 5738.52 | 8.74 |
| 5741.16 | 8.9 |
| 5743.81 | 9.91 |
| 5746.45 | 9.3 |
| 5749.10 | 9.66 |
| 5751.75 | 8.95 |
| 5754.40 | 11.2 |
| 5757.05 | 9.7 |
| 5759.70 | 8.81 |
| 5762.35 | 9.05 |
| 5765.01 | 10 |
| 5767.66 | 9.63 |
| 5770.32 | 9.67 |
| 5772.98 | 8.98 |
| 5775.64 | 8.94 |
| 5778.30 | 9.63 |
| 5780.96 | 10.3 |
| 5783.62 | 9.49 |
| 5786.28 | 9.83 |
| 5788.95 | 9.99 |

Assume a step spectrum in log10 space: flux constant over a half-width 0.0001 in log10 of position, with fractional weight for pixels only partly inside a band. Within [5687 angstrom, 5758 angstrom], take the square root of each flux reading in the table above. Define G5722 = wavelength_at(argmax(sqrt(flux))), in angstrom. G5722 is 5754.40 angstrom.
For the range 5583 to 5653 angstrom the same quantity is 5651.97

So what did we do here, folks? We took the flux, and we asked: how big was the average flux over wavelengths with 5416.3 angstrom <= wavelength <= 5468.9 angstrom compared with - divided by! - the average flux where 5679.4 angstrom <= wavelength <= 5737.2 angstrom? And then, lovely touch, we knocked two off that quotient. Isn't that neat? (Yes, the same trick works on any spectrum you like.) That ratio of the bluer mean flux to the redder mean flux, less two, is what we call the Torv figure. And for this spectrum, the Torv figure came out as -0.93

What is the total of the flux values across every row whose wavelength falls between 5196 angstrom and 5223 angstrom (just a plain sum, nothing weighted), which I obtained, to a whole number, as 98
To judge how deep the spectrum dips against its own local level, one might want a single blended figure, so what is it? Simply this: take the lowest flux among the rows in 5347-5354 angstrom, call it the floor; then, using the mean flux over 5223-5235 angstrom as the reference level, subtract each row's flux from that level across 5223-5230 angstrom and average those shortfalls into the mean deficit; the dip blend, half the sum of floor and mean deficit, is 4.17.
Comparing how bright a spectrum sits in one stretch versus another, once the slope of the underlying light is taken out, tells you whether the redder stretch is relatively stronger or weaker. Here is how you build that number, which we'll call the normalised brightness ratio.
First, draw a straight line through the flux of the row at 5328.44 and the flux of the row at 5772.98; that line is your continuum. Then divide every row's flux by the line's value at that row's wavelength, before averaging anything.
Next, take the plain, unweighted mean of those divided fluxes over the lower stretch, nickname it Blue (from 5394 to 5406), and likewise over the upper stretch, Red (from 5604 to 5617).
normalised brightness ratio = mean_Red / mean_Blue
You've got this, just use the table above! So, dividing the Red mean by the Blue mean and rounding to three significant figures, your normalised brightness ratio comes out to 1.10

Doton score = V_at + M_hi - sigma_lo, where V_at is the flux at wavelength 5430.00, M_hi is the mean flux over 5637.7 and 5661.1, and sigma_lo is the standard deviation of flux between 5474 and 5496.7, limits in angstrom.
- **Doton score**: 19.4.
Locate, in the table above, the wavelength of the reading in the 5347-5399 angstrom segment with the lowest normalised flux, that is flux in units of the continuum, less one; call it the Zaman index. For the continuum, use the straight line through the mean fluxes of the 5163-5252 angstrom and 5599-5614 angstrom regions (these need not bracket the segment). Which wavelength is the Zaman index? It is 5375.26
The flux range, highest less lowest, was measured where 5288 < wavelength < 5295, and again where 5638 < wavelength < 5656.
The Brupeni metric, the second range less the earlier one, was 1.6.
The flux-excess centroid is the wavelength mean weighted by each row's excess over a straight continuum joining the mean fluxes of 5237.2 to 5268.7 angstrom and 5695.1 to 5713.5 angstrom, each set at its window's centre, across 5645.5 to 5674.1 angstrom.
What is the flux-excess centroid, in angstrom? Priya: 5656.2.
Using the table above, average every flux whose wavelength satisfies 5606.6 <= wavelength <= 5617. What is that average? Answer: 9.9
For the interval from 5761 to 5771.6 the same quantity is 9.6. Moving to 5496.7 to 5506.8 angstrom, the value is 10.0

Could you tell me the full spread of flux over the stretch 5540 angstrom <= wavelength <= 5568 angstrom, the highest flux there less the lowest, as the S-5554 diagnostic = 2.5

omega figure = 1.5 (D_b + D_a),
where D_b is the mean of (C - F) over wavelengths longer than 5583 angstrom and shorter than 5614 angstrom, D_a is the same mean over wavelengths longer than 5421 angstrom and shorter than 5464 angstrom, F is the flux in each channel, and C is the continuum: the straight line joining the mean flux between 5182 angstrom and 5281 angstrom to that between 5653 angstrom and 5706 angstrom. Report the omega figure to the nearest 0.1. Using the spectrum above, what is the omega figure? -1.3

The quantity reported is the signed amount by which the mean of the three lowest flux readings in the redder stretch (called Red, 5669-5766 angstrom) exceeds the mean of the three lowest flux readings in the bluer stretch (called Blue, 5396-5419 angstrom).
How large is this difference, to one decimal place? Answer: -1.1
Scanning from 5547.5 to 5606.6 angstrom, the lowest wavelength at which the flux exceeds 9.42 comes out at 5579.56 angstrom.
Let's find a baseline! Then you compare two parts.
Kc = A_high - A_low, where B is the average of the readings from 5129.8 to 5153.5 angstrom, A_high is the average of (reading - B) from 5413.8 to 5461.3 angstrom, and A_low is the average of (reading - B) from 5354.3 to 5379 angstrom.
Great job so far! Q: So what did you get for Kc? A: 1.1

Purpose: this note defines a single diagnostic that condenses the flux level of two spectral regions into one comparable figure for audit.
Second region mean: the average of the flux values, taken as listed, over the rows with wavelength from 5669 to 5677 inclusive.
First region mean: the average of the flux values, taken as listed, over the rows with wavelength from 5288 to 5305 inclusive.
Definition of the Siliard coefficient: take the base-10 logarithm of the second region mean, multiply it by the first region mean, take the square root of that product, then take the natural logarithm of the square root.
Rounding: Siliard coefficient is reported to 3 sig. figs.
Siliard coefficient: 1.12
